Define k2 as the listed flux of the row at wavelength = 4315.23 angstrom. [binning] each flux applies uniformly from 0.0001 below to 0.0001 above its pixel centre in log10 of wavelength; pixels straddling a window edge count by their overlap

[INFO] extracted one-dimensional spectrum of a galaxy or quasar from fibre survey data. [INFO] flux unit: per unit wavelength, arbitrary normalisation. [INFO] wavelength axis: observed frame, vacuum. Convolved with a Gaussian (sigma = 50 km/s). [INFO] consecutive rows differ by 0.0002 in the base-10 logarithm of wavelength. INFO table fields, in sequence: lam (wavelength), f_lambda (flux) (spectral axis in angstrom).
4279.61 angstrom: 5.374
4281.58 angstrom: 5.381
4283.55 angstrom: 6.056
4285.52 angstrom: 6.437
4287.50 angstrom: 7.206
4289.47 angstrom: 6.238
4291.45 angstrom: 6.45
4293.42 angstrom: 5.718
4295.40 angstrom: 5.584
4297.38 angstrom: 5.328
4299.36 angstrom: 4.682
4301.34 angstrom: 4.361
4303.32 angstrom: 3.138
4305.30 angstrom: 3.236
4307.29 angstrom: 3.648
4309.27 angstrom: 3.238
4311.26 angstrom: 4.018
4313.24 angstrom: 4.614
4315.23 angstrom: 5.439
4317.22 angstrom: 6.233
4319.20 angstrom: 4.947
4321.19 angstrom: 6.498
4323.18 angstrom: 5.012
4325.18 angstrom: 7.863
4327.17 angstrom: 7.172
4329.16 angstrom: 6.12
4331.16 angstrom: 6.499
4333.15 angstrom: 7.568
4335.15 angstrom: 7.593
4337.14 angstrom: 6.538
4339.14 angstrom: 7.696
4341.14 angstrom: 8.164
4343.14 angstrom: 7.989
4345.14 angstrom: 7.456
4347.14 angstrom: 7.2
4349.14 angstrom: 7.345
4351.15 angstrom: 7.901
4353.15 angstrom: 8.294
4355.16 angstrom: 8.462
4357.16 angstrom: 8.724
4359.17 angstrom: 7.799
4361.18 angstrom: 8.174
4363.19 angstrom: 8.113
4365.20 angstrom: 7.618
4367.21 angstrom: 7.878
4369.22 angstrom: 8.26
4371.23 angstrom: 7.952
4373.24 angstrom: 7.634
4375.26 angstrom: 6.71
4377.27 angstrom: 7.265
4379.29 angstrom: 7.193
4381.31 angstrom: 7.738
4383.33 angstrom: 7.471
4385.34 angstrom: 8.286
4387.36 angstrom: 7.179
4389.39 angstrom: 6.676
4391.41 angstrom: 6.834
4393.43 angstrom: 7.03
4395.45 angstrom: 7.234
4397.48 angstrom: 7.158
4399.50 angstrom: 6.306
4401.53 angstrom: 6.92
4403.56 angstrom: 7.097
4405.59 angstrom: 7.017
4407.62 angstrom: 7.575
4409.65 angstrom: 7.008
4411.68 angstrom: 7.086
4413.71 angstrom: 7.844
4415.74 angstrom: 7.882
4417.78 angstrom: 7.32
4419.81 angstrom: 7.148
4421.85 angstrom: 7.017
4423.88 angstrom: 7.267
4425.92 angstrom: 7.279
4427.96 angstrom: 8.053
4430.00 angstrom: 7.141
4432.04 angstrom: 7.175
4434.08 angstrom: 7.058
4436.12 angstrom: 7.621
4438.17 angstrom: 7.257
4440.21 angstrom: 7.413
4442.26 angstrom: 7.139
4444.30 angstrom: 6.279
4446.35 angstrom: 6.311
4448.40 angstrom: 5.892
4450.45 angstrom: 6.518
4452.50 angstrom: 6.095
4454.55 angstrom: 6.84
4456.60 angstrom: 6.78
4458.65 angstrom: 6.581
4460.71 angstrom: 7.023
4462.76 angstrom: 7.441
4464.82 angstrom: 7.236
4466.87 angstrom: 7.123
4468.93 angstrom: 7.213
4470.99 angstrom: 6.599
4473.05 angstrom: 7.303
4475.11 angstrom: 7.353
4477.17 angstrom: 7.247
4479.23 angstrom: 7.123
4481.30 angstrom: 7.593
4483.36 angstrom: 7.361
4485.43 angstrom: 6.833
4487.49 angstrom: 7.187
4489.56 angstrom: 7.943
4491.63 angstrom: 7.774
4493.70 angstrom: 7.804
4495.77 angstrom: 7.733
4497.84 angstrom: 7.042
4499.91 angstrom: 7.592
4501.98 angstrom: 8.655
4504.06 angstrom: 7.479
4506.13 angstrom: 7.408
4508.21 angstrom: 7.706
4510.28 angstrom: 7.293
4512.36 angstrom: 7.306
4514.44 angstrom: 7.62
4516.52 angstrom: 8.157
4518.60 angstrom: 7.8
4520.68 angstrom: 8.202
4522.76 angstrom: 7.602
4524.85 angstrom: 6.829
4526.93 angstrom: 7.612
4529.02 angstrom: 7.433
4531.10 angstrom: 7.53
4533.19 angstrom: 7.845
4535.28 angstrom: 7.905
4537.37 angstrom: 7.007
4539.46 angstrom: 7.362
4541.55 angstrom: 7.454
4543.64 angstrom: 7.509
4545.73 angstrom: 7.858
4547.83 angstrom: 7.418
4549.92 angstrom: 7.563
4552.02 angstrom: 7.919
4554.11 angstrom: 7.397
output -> 5.439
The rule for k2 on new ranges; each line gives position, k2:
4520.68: 8.202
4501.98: 8.655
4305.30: 3.236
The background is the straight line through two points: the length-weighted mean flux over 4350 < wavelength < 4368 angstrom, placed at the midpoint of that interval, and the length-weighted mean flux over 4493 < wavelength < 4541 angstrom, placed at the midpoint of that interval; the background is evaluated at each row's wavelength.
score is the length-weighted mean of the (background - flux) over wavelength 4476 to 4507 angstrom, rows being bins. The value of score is 0.2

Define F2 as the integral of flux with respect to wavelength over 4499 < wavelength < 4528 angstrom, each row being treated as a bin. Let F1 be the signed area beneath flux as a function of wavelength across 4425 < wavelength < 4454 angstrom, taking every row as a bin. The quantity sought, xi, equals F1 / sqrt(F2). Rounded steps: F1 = 201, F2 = 222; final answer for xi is 13.5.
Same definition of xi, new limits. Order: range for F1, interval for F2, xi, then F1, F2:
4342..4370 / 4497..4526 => 15.0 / 222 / 221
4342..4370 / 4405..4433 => 15.5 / 222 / 206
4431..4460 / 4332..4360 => 13.3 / 197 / 217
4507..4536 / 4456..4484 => 15.6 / 221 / 200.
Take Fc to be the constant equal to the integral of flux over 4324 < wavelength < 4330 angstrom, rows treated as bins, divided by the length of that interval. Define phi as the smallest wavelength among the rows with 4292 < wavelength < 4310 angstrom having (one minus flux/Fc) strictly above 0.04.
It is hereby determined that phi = 4293.42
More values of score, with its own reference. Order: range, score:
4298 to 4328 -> 3.3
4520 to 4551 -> 0.0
